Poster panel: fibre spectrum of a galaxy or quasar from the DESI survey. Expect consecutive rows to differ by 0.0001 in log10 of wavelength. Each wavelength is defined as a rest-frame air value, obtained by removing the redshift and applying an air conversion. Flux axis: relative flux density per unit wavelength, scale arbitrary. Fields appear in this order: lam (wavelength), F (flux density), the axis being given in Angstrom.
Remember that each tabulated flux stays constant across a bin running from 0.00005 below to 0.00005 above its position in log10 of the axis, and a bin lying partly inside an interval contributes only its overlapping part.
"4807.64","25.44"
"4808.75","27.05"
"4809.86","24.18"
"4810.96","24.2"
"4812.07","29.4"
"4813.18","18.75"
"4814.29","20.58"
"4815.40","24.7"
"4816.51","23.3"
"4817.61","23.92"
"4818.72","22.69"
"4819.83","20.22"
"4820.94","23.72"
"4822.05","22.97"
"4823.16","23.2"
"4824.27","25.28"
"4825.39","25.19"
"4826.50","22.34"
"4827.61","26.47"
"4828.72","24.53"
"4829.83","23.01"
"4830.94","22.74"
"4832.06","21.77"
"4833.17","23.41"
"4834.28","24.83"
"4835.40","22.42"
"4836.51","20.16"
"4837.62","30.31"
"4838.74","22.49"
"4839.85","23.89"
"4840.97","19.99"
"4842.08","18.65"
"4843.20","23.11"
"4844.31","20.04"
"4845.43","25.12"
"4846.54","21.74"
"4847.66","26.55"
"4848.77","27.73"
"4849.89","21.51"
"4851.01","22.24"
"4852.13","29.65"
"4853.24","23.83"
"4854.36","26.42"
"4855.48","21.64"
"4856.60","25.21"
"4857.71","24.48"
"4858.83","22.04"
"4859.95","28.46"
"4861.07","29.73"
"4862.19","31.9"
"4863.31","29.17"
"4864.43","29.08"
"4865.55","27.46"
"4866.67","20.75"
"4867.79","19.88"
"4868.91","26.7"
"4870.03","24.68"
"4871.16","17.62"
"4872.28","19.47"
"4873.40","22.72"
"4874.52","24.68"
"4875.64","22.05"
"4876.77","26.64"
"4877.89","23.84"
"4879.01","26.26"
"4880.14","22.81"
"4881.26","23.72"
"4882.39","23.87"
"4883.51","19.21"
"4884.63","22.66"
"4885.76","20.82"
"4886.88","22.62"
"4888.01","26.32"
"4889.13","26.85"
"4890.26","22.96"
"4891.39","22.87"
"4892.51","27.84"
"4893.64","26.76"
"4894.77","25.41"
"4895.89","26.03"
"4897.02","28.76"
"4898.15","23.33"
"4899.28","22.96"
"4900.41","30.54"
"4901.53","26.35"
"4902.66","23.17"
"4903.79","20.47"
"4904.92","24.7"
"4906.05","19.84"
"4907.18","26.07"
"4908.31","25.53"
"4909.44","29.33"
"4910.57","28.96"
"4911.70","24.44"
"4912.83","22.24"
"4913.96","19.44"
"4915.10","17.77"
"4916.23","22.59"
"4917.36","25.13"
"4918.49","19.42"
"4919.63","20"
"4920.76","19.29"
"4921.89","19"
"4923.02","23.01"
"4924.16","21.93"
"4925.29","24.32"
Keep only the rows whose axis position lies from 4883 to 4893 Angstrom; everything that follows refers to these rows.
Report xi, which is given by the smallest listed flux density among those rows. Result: 19.21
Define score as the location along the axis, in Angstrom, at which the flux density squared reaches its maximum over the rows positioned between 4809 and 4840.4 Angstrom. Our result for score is 4837.62 Angstrom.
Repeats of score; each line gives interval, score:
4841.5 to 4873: 4862.19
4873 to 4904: 4900.41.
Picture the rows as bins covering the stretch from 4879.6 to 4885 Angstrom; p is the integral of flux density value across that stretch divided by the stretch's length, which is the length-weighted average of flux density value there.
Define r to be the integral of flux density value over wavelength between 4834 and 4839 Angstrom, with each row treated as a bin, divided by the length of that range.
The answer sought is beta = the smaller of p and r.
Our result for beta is 22.5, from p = 22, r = 24.1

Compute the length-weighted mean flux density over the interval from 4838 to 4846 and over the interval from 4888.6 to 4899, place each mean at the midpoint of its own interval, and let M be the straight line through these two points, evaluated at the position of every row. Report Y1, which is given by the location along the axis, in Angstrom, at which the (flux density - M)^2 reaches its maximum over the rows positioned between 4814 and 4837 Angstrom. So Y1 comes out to 4827.61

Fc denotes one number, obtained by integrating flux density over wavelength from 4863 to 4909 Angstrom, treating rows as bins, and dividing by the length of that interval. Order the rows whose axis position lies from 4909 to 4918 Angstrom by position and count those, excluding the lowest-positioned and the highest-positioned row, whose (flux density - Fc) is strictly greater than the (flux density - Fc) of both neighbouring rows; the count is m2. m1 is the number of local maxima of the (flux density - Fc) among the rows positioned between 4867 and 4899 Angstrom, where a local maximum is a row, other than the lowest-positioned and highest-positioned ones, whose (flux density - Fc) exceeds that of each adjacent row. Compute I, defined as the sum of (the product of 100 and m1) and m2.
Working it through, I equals 900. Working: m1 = 9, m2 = 0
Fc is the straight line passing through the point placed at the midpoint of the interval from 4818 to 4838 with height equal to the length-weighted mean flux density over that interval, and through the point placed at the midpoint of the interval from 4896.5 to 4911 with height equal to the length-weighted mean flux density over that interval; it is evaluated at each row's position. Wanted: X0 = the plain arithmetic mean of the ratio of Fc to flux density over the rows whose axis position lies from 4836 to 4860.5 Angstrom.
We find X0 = 1.02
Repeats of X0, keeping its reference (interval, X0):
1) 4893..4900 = 0.99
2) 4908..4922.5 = 1.17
